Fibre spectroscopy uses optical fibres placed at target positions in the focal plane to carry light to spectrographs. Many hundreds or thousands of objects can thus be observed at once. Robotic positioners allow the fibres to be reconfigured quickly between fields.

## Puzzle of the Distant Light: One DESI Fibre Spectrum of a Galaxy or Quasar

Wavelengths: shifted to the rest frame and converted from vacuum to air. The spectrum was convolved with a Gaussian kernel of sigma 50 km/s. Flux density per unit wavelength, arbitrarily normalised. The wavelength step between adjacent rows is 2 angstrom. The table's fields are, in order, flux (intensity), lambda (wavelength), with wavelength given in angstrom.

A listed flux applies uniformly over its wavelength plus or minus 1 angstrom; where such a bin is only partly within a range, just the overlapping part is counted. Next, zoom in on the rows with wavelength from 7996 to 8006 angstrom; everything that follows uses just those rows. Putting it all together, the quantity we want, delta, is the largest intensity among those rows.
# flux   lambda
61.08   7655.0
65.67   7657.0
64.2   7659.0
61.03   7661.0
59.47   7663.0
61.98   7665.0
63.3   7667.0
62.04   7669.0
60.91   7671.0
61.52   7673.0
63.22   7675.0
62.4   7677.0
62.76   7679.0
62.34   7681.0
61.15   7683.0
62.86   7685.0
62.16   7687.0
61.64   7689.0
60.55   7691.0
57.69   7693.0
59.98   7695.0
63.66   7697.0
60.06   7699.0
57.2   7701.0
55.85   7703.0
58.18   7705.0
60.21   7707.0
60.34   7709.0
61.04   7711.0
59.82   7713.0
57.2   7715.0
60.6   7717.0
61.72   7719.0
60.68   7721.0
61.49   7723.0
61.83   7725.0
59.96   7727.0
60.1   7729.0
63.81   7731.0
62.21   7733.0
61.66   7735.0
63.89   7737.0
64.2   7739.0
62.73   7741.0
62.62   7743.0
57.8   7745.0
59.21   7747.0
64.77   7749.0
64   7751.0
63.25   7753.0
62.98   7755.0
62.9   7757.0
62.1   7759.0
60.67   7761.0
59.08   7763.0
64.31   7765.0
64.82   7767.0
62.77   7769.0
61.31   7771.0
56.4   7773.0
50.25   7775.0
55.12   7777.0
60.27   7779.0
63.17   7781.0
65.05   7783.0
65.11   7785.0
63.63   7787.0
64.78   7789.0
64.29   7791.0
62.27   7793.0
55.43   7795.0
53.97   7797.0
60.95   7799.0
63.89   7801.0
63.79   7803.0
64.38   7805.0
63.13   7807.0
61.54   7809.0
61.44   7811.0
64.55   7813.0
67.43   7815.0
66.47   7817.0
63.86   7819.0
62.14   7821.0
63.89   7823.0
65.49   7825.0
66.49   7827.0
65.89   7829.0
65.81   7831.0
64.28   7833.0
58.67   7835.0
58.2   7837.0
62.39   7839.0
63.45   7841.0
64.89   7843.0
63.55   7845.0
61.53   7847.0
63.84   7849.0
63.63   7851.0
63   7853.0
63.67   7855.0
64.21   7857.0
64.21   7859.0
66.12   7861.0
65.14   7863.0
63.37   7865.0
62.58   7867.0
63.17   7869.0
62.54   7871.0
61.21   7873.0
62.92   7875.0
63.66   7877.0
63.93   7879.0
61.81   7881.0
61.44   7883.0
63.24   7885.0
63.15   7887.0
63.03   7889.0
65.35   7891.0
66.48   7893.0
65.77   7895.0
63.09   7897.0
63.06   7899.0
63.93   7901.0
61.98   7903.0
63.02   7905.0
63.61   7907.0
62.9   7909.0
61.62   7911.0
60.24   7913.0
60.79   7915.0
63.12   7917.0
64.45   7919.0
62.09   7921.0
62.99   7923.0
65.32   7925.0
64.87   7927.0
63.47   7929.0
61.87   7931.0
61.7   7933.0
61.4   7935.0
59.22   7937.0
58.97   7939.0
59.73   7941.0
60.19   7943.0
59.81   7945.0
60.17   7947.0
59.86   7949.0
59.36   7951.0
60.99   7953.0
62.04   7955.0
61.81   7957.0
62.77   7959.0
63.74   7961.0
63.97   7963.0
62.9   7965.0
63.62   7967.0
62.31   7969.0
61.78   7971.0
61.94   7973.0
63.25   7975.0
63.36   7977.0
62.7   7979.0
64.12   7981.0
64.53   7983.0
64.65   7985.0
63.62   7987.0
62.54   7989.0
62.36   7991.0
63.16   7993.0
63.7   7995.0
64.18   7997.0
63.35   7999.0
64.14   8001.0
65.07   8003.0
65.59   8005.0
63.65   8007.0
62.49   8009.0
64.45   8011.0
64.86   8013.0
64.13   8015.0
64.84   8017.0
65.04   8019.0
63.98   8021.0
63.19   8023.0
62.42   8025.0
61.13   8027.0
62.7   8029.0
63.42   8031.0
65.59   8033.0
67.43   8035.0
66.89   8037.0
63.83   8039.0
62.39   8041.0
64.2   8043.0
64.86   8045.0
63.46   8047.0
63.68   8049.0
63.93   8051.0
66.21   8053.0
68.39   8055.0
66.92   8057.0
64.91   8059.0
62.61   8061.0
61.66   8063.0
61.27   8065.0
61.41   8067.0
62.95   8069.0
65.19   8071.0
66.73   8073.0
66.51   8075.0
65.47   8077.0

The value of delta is 65.59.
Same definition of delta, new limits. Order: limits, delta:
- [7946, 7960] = 62.77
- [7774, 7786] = 65.11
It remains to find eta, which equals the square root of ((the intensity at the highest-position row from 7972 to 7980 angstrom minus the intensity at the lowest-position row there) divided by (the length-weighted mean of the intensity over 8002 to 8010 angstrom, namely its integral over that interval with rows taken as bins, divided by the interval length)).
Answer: 0.11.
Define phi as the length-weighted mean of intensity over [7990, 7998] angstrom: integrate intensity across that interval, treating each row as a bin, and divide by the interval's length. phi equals 63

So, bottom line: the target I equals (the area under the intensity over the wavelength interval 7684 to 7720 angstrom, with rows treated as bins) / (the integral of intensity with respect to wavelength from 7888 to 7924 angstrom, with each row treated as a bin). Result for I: 0.95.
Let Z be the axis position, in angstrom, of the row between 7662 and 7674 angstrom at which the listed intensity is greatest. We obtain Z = 7667.0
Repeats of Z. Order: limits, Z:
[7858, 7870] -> 7861.0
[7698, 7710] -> 7709.0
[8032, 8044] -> 8035.0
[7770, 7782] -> 7781.0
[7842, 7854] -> 7843.0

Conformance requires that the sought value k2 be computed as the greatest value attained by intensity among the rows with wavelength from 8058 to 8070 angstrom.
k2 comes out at 64.91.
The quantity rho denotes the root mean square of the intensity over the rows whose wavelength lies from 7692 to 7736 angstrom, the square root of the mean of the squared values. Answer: 60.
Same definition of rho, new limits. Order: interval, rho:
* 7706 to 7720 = 60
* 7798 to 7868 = 64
